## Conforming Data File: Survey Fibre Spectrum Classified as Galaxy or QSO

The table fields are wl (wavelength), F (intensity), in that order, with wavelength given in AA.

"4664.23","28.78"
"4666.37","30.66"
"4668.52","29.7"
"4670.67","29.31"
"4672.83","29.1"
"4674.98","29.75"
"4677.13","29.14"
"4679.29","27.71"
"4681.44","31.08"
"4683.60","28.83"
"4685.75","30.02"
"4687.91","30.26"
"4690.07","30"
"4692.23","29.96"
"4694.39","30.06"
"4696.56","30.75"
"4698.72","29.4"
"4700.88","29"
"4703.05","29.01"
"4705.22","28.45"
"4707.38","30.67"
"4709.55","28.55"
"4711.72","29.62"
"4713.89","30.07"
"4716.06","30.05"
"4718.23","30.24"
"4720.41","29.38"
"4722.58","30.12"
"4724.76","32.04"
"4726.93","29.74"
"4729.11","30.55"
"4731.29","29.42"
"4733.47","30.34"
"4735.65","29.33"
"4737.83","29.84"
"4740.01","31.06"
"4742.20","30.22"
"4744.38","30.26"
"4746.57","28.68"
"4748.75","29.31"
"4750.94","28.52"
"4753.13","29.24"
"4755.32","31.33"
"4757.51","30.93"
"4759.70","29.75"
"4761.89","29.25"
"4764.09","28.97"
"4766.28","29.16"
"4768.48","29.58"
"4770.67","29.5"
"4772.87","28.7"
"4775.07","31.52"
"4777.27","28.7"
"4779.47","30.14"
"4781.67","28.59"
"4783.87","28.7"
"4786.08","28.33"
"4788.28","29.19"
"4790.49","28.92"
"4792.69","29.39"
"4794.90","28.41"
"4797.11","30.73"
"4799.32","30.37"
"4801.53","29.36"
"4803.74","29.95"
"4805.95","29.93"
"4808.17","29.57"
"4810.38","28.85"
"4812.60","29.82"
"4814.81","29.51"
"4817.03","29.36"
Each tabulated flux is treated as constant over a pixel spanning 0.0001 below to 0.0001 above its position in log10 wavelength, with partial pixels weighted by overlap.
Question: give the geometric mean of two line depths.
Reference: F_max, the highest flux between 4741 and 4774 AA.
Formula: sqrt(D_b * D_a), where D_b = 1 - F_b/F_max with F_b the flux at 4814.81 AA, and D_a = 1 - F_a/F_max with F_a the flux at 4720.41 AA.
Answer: 0.060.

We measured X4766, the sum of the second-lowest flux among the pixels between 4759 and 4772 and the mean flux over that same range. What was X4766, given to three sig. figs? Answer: 58.5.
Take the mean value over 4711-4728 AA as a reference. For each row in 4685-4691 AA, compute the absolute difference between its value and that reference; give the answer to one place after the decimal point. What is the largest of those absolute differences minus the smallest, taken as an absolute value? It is 0.1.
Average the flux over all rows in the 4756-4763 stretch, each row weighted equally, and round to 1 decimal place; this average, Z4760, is 30.0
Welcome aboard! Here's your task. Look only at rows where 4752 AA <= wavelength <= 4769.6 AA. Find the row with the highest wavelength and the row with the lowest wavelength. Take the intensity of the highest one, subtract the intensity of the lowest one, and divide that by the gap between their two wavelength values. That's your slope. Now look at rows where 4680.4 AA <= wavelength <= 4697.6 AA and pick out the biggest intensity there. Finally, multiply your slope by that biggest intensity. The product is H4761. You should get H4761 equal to 1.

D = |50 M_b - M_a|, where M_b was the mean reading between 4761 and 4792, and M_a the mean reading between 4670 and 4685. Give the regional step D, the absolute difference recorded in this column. 1432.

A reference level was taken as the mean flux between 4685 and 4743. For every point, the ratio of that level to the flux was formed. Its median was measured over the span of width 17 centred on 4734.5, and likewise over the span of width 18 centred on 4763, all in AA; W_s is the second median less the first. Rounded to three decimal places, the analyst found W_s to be 0.016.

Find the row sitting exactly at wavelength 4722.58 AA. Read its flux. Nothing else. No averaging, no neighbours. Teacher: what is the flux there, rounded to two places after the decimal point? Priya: 30.12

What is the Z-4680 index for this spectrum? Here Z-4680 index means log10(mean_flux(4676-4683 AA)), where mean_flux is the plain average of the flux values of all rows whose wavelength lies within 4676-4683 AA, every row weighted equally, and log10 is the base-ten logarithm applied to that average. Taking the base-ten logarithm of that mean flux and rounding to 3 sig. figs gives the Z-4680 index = 1.47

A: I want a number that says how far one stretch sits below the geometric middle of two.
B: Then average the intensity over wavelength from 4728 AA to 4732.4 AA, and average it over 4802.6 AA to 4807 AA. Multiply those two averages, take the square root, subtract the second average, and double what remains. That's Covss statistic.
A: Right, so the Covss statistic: 0.0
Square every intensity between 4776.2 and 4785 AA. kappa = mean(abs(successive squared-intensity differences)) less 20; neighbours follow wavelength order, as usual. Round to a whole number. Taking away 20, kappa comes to 41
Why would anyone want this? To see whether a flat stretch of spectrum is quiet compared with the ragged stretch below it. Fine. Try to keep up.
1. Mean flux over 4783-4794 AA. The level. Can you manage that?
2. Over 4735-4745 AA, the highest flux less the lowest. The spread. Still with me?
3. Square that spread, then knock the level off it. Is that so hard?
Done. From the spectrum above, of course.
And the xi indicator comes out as -26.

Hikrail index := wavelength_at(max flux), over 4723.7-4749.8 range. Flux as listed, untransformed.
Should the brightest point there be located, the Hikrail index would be 4724.76 AA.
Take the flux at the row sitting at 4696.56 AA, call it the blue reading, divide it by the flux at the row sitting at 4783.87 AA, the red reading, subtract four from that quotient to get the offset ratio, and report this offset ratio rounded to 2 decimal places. -2.93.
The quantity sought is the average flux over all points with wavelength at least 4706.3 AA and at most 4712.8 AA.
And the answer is 29.6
